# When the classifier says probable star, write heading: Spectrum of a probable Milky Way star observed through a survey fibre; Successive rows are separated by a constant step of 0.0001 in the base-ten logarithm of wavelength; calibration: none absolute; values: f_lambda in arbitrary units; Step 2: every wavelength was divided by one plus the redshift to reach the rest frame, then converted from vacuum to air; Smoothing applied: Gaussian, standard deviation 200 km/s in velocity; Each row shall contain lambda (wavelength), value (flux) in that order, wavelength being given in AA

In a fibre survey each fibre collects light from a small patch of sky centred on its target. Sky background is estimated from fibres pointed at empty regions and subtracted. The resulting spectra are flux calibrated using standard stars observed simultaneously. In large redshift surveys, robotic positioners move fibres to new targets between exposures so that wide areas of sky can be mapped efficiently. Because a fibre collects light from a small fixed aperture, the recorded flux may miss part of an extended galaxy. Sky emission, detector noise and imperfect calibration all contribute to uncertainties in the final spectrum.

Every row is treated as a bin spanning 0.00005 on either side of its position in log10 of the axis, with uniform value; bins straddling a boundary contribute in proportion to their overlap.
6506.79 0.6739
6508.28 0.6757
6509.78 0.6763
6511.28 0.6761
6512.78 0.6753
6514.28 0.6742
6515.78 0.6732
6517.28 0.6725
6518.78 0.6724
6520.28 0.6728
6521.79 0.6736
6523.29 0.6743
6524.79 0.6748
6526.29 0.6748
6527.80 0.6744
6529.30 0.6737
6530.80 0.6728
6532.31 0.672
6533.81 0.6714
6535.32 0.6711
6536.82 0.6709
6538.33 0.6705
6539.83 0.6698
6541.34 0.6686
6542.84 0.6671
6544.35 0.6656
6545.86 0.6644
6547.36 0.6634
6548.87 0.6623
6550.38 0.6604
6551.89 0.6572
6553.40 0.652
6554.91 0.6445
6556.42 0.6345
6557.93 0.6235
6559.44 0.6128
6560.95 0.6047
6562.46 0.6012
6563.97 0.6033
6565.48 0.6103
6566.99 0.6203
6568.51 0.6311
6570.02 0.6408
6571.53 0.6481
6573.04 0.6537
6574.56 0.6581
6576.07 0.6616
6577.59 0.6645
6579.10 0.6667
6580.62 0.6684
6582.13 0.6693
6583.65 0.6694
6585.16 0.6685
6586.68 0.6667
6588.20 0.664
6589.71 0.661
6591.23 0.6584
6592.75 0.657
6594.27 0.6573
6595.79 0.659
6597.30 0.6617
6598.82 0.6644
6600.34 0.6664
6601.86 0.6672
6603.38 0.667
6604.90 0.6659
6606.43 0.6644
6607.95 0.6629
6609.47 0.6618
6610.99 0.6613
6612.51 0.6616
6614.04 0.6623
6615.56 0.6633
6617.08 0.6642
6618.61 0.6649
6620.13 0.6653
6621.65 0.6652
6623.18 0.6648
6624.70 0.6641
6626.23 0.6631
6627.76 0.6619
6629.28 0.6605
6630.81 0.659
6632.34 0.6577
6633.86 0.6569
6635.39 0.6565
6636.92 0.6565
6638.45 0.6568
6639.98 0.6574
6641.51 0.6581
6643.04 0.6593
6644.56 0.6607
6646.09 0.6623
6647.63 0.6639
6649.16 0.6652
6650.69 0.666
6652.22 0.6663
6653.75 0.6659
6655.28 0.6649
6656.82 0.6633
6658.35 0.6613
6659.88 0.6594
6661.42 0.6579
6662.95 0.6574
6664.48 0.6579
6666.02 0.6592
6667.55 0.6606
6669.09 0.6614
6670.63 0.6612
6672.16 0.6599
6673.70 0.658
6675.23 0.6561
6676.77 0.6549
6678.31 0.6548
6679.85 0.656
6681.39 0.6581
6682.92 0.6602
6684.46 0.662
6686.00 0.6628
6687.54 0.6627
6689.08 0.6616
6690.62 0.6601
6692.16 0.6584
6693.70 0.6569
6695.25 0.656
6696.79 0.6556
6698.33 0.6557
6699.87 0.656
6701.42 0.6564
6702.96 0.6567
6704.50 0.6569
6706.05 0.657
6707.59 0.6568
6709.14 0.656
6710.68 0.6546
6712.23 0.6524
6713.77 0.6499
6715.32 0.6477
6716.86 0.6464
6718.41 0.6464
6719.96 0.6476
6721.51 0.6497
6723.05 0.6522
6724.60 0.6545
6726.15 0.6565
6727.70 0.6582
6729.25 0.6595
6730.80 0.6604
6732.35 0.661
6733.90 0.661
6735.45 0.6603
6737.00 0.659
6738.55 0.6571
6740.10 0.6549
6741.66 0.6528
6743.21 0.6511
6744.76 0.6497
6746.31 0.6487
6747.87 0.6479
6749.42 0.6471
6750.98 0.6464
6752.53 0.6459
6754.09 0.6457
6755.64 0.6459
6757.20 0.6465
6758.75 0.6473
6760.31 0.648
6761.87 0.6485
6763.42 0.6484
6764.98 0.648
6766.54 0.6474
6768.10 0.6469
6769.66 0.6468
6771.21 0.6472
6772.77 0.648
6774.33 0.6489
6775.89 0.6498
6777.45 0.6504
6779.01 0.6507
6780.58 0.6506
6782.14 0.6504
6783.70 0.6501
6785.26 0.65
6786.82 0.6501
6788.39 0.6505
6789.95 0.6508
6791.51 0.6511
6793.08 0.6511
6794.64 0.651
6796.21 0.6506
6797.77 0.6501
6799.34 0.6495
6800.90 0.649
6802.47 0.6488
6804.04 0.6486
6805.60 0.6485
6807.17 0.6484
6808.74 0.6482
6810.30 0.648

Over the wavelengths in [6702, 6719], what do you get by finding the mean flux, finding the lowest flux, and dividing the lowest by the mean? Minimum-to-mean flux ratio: 0.990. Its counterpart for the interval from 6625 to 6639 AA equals 0.997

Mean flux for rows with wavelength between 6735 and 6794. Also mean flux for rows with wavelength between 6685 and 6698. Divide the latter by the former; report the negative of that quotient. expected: -1.01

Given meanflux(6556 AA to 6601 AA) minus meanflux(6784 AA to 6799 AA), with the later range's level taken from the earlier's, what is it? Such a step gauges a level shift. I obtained -0.003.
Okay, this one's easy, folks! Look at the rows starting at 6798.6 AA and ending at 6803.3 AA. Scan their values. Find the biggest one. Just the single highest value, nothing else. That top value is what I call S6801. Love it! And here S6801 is 0.6495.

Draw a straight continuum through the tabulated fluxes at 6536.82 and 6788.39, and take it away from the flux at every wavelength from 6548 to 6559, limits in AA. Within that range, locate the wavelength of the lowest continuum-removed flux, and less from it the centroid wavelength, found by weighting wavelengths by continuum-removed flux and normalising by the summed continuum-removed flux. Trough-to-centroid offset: 2.8 AA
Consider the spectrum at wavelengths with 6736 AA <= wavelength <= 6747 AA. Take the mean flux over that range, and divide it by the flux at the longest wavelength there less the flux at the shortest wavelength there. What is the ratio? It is -63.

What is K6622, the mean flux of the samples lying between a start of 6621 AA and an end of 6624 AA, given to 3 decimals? 0.665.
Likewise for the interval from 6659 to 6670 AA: 0.659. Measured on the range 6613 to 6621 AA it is 0.664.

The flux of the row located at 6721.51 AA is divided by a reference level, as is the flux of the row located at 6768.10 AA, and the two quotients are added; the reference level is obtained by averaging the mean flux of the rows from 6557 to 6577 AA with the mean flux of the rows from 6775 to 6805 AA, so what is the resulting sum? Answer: 2.03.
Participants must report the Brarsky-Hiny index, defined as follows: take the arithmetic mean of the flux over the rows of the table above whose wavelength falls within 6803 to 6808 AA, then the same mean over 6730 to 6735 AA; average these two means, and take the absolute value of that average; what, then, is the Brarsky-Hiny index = 0.655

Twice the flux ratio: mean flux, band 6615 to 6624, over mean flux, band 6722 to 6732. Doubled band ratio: 2.02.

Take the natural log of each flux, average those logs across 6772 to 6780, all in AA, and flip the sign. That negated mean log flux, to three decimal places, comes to 0.431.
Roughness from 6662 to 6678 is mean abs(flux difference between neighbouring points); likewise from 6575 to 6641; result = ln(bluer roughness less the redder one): -11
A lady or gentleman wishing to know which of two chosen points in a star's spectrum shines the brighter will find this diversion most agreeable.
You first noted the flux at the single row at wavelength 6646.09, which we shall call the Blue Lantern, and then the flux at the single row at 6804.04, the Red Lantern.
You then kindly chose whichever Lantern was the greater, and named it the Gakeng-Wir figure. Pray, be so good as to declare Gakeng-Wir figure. 0.662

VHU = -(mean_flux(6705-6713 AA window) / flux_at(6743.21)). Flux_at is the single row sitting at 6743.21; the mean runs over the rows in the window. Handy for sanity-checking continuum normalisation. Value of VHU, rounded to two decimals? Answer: -1.01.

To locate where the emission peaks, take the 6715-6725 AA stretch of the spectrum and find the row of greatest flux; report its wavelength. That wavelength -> 6724.60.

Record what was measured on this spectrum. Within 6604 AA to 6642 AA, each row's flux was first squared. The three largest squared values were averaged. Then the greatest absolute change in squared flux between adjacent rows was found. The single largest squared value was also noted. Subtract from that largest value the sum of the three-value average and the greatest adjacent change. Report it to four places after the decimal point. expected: -0.0014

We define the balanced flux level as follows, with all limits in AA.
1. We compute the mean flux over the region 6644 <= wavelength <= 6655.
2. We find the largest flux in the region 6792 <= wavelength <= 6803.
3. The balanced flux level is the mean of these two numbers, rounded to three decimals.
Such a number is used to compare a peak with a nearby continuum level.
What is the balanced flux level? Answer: 0.658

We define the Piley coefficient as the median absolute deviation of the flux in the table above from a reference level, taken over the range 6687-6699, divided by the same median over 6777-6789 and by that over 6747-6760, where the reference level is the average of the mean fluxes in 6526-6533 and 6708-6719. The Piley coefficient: 24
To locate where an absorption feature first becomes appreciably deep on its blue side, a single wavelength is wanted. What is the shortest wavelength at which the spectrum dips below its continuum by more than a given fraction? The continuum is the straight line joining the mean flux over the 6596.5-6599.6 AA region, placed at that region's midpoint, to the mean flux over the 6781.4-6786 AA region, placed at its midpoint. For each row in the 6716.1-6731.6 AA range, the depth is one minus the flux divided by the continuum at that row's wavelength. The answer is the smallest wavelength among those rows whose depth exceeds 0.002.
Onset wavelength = 6716.86 AA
